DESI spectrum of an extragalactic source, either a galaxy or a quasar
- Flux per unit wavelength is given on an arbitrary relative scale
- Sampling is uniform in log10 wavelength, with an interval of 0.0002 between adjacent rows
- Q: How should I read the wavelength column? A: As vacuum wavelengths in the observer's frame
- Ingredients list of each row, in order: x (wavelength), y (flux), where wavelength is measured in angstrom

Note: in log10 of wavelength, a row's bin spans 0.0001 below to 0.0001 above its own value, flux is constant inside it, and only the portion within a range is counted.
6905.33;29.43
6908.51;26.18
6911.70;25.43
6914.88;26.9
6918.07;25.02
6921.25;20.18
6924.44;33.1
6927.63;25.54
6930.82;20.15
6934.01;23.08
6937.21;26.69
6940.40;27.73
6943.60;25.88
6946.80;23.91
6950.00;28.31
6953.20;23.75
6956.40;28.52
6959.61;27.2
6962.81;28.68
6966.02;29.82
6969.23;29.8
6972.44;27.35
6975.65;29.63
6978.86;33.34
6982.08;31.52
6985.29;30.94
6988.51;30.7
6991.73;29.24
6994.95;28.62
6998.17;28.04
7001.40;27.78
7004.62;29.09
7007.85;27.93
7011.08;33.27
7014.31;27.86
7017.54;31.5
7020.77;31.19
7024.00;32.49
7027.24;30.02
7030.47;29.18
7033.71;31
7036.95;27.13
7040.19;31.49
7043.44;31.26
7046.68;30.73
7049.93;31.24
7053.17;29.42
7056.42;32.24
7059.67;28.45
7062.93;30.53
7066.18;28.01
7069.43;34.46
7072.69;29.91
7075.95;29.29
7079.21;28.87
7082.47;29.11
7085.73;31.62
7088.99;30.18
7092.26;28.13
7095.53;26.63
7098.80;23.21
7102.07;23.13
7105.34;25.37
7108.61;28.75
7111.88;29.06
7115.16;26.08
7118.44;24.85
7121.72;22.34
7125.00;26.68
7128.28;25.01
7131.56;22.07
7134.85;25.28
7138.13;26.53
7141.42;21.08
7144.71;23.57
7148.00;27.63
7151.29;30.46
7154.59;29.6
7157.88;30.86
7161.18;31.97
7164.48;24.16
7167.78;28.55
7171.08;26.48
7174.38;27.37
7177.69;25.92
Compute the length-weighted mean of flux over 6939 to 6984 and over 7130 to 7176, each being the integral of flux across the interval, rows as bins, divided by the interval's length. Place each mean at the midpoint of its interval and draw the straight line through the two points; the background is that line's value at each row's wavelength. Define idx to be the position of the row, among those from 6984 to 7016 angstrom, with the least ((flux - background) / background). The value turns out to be 7001.40 angstrom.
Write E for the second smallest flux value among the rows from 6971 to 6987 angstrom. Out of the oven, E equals 29.63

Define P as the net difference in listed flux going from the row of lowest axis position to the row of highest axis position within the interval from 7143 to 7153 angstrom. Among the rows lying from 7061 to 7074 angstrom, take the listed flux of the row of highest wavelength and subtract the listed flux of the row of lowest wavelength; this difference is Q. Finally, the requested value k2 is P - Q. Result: 8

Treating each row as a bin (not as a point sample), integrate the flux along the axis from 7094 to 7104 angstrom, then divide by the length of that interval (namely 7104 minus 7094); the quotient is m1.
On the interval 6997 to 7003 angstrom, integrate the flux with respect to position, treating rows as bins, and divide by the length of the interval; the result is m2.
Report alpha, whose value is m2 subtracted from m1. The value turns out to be -4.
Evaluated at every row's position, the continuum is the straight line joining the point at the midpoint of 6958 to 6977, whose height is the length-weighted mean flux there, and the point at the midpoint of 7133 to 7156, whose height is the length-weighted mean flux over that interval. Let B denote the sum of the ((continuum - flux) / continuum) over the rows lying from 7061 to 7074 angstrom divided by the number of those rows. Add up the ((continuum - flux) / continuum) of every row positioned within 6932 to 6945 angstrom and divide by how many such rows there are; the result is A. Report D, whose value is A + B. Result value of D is -0.012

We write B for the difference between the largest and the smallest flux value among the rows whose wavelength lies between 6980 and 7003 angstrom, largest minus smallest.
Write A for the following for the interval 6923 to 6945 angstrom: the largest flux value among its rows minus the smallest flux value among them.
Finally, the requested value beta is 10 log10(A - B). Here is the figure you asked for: 10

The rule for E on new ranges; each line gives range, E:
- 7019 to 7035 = 30.02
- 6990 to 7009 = 27.93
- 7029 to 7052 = 29.18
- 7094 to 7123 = 23.13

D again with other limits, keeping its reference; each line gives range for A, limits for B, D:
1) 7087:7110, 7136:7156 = 0.004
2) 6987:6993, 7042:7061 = -0.164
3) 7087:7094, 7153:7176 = -0.175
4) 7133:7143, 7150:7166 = -0.052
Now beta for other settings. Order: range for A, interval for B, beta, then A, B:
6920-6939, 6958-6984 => 8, 13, 6.14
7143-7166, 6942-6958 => 6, 8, 4.77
